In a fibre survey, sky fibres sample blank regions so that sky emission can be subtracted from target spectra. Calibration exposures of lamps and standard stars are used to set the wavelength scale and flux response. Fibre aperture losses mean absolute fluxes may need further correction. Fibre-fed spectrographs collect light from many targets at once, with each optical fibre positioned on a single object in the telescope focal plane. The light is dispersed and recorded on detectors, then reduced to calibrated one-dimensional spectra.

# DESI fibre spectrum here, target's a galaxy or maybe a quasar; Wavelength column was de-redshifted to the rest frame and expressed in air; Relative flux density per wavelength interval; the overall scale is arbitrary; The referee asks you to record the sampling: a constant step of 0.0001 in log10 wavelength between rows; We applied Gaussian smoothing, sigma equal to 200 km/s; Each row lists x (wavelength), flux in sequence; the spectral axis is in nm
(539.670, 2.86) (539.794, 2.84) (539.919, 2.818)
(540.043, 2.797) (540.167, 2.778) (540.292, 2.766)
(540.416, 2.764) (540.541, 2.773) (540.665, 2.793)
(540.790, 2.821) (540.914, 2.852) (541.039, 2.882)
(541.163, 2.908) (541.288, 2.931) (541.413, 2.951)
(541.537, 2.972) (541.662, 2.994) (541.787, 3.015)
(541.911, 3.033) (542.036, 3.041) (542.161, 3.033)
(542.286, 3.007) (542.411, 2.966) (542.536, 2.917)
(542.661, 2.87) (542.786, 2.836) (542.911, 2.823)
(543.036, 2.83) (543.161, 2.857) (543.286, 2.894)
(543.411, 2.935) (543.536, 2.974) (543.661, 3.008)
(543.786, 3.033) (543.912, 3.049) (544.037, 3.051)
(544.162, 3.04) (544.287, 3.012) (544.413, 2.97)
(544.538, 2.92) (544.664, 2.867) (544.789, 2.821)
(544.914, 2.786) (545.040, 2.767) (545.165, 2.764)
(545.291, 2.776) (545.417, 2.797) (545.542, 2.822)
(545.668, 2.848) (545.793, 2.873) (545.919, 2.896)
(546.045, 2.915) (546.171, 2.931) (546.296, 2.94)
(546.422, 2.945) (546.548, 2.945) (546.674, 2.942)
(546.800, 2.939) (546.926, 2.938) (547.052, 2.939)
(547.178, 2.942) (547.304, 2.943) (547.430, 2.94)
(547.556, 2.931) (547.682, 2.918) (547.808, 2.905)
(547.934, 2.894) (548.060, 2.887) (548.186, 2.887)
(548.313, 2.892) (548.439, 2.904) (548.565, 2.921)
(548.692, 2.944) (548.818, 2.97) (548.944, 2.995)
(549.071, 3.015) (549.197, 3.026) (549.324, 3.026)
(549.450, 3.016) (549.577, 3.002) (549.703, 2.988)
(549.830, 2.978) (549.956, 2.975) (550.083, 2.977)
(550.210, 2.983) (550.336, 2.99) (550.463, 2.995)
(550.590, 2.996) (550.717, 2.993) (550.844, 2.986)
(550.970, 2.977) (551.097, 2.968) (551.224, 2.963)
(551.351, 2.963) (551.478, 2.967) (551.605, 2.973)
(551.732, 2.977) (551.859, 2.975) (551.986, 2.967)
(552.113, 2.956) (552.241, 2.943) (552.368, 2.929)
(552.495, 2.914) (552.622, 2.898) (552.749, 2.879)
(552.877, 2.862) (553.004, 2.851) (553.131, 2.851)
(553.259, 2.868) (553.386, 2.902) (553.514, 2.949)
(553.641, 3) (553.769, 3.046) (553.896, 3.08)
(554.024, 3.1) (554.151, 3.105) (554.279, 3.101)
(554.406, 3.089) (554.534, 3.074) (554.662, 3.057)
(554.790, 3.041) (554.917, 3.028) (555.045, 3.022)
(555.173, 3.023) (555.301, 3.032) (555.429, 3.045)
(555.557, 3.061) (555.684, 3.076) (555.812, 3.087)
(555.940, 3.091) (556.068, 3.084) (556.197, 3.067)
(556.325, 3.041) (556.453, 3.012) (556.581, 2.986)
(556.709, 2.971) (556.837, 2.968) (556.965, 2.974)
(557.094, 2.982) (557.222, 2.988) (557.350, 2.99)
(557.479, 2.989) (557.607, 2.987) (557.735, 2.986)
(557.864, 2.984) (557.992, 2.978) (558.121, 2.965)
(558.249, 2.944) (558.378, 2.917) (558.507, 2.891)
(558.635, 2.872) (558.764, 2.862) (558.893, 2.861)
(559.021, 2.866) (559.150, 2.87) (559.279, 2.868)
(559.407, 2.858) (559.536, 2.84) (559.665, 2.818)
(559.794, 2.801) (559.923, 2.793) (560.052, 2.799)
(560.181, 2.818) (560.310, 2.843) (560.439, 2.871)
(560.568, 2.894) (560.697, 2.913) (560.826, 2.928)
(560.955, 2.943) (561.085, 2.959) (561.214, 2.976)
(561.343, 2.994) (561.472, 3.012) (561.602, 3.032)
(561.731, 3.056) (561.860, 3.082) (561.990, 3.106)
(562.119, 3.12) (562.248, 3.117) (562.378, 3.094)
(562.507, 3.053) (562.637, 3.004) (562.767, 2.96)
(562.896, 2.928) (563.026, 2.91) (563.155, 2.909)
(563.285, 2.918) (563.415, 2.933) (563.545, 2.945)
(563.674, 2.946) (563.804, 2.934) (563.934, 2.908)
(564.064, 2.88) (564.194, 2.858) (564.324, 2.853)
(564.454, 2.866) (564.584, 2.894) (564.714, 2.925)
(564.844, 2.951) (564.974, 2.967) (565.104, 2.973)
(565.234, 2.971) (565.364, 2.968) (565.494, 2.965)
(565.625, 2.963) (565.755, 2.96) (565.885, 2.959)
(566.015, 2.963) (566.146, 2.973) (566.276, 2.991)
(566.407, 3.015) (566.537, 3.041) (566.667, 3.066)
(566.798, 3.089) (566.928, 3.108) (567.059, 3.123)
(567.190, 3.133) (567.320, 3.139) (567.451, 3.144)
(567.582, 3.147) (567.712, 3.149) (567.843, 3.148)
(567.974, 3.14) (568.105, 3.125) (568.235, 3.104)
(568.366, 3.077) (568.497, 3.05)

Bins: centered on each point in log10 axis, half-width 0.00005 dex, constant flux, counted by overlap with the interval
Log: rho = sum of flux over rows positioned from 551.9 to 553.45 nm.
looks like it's 35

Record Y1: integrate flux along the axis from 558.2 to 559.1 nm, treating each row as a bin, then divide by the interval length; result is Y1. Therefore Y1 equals 2.88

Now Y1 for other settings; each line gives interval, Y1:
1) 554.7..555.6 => 3.04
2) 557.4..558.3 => 2.98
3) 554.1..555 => 3.07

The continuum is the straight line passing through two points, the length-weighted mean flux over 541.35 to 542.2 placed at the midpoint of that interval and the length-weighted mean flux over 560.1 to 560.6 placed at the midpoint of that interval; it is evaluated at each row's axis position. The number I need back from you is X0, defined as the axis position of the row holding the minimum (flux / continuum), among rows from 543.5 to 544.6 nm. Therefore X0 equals 544.538 nm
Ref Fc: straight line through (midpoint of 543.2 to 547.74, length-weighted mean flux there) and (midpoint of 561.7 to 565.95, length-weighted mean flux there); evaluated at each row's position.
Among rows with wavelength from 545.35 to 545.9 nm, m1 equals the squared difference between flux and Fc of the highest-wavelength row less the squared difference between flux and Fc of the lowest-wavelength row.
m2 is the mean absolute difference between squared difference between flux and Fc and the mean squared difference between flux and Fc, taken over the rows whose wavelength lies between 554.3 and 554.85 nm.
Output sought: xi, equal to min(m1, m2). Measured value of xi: -0.012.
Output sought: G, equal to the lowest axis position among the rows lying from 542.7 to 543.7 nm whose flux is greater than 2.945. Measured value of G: 543.536 nm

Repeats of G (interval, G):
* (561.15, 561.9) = 561.214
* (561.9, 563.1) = 561.990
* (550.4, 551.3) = 550.463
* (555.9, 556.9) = 555.940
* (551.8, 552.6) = 551.859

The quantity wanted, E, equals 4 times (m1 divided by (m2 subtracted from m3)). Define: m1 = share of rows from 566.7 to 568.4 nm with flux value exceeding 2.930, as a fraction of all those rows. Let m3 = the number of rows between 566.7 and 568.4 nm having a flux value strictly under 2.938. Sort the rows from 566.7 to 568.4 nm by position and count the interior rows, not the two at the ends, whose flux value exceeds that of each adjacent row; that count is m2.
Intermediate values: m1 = 1.00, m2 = 1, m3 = 0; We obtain -4.0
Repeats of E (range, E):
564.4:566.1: 1.5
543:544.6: 0.7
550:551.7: -4.0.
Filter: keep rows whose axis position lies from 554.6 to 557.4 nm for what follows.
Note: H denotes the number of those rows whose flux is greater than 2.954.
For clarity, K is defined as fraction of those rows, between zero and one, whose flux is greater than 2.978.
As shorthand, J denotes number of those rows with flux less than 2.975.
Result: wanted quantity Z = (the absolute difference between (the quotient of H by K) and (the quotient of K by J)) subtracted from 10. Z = -15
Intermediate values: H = 22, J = 3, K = 0.9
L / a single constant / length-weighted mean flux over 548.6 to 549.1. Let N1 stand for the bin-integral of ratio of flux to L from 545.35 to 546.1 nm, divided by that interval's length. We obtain 0.96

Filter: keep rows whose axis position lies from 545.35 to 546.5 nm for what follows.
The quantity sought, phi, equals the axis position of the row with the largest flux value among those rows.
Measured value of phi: 546.422 nm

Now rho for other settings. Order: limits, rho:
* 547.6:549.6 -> 47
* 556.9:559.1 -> 50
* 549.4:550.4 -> 24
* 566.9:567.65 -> 19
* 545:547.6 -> 61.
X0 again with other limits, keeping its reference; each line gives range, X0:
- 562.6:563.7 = 563.026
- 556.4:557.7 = 556.837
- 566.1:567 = 566.146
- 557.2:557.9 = 557.222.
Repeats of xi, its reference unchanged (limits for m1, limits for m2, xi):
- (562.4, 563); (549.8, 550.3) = -0.007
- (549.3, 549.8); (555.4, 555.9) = -0.006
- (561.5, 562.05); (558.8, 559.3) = 0.000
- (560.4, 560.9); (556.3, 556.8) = -0.006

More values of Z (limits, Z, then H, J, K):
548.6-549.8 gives 0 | 8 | 2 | 0.8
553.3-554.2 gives 3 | 5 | 2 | 0.7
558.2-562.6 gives -31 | 12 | 23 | 0.3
